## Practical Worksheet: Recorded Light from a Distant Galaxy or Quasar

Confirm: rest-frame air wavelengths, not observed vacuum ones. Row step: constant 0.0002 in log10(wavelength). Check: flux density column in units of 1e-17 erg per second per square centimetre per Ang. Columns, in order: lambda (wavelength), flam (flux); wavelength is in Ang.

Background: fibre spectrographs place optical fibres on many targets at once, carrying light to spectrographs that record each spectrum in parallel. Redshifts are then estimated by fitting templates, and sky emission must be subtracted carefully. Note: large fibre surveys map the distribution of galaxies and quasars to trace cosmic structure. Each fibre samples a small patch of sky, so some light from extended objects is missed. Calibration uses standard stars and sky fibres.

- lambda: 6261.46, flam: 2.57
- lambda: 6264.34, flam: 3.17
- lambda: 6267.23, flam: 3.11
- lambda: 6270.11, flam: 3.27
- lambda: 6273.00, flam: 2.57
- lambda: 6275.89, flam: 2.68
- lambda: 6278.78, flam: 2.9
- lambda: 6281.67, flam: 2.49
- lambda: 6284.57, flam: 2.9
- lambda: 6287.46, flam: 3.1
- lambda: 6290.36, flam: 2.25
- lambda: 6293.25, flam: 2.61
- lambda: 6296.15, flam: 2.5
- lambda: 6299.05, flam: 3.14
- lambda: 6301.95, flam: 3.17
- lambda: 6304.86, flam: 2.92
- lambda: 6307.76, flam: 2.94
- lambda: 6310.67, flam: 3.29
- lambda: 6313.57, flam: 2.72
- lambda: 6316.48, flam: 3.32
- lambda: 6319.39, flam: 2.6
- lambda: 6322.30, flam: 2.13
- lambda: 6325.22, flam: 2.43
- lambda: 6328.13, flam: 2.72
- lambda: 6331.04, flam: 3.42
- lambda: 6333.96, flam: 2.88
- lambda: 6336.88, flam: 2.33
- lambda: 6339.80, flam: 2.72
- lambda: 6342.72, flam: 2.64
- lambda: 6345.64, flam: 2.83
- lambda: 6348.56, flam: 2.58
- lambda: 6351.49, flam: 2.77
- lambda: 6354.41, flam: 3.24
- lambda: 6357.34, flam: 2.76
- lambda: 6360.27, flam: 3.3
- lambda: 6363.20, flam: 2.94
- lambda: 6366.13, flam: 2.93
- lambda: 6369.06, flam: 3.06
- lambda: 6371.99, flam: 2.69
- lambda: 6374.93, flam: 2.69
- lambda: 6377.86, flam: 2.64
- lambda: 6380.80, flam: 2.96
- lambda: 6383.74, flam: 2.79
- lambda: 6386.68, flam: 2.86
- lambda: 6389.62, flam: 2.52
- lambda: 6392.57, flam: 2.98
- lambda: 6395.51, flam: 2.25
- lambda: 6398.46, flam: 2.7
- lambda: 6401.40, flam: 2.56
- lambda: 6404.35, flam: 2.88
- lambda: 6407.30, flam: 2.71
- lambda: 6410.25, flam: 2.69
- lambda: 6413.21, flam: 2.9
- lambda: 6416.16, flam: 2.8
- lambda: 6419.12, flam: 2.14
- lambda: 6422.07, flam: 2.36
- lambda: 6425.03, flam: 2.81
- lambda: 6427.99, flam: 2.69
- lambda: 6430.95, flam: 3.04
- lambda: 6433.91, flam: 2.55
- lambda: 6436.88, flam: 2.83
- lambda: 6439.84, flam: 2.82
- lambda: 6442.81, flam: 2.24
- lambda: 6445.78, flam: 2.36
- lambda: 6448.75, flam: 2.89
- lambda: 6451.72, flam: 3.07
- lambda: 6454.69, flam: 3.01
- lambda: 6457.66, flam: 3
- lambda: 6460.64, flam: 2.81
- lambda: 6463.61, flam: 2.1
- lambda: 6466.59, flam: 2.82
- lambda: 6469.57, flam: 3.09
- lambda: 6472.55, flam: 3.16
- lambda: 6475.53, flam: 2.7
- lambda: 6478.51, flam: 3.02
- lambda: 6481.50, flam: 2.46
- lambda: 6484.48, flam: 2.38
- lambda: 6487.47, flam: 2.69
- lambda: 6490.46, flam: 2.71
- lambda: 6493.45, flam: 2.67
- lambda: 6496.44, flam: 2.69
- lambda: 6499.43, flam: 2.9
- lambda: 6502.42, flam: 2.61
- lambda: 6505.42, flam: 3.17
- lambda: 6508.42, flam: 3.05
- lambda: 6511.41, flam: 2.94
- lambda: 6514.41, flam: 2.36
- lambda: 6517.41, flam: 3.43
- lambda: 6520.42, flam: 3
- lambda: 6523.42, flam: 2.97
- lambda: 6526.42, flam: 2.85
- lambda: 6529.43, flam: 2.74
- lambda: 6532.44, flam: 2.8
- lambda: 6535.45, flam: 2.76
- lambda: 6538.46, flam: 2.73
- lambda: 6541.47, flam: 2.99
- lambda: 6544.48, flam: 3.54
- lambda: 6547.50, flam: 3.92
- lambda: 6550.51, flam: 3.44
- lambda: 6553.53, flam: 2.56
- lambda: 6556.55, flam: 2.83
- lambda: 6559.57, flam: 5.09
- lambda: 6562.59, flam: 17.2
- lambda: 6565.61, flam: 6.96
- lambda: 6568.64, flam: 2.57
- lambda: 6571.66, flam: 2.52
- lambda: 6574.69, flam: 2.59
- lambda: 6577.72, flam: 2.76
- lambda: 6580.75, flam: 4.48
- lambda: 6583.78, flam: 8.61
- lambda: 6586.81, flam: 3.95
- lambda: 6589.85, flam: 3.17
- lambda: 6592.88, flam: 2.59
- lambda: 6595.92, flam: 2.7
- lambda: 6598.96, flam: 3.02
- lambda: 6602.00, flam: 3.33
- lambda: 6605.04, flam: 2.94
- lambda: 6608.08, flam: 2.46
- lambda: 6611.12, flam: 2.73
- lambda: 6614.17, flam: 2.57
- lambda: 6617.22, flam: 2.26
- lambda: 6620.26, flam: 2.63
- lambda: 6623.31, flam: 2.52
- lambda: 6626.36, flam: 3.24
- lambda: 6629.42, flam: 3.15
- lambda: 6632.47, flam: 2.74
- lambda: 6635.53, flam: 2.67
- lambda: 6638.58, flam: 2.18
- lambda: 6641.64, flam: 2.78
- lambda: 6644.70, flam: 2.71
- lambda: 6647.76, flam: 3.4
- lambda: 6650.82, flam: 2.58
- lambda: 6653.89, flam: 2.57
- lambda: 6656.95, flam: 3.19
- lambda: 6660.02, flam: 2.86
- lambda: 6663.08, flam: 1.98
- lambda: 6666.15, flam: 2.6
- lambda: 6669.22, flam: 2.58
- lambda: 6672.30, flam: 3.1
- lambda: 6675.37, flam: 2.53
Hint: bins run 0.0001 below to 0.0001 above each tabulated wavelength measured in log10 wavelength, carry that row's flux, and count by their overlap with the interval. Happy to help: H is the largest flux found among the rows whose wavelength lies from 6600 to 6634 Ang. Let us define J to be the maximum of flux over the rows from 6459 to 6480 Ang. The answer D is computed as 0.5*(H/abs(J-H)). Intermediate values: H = 3.33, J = 3.16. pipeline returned 10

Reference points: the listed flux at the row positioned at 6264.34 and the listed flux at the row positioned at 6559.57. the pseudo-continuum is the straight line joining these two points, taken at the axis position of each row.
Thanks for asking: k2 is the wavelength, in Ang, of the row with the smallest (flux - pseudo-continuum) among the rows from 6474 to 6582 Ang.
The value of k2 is 6571.66 Ang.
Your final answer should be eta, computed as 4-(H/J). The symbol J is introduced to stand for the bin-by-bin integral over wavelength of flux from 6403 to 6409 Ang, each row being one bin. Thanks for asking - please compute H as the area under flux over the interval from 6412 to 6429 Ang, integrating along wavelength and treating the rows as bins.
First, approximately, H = 44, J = 17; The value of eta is 1.35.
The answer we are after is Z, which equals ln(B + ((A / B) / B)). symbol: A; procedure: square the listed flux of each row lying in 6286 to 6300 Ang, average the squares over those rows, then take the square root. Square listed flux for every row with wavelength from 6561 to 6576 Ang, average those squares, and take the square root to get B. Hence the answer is 2.15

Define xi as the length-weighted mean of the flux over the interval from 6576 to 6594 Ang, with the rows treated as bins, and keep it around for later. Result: 4.28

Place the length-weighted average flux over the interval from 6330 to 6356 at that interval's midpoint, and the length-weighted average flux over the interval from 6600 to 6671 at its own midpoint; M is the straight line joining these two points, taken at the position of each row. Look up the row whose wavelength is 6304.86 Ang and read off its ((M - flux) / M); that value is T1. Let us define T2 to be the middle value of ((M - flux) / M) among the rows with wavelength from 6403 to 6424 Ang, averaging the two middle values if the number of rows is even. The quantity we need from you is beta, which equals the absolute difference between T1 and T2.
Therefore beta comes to 0.06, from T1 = -0.03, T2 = 0.030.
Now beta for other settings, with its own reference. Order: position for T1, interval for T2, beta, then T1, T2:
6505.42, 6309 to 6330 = 0.18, -0.15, 0.036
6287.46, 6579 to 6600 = 0.06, -0.10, -0.156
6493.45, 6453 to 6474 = 0.12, 0.04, -0.079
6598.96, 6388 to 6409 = 0.14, -0.10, 0.035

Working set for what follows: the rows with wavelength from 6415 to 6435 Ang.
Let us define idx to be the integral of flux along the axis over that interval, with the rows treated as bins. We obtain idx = 53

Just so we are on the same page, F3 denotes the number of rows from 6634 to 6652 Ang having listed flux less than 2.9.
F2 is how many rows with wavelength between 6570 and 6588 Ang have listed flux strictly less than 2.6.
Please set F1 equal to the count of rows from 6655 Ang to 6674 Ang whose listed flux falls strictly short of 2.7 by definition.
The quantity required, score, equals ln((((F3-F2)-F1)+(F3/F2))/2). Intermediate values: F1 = 3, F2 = 2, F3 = 5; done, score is 0.2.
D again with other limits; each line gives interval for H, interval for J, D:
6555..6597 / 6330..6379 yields 1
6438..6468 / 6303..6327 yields 6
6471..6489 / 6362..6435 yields 16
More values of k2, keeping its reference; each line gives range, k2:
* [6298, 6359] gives 6322.30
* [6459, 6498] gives 6463.61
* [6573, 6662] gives 6638.58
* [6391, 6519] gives 6514.41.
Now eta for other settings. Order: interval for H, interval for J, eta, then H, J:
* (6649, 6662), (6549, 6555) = 1.99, 36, 18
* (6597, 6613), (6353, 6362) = 2.34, 46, 28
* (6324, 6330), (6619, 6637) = 3.69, 16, 51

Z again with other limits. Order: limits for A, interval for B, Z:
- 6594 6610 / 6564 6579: 1.41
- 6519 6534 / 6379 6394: 1.16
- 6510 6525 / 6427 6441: 1.15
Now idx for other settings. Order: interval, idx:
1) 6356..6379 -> 66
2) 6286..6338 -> 146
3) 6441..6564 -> 400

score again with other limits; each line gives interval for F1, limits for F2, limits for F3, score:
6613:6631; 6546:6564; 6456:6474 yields -0.7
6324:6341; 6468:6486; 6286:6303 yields -1.4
